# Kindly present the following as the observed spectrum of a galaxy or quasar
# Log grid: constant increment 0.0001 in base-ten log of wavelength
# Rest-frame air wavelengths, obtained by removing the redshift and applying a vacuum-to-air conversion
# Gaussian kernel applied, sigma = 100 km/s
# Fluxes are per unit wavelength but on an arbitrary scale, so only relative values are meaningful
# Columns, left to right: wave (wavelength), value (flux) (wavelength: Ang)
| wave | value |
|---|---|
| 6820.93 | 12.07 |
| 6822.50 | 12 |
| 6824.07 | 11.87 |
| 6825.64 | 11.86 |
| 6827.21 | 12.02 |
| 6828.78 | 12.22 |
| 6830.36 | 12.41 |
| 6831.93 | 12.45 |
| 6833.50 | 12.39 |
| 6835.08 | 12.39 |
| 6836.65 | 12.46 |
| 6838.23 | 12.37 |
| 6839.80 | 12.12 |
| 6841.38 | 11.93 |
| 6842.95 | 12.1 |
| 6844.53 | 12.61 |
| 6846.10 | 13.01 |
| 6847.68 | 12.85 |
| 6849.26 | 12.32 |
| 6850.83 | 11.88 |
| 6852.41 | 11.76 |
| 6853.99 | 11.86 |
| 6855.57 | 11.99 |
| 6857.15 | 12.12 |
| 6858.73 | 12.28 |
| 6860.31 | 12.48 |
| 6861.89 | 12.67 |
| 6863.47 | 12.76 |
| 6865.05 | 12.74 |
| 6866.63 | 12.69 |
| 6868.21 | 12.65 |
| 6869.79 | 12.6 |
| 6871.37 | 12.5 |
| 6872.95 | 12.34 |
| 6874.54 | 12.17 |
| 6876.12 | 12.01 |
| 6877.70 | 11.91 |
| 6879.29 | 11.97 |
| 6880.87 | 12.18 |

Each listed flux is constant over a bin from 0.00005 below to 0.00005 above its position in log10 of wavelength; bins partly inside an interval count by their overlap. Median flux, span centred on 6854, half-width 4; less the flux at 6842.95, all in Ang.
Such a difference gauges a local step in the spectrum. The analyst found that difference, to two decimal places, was -0.22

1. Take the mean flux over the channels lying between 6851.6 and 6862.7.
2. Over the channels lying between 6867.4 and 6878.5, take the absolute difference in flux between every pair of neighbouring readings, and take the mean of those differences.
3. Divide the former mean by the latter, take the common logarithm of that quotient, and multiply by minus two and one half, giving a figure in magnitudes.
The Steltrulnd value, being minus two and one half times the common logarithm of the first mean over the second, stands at -5.0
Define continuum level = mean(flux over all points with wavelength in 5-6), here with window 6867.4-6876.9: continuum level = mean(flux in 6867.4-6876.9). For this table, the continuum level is 12.38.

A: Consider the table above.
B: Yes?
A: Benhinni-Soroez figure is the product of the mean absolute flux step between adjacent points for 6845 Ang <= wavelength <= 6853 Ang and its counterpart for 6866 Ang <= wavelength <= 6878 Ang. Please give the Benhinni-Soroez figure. 0.035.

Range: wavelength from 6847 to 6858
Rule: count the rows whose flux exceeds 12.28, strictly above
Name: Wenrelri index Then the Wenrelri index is 2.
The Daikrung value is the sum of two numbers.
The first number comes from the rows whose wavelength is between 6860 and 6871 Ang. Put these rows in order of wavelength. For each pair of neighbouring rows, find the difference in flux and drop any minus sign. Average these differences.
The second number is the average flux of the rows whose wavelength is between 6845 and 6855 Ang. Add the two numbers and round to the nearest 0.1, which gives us 12.4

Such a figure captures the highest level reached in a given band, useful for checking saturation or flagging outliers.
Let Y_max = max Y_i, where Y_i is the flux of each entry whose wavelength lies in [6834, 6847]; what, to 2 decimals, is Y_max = 13.01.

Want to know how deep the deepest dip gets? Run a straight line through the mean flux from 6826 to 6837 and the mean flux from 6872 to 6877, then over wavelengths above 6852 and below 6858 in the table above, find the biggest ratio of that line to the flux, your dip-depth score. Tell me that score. 1.04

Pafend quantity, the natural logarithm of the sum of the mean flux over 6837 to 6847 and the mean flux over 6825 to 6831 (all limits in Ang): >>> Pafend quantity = 3.20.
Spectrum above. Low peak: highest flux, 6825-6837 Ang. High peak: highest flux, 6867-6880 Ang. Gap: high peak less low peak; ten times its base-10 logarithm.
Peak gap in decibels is -7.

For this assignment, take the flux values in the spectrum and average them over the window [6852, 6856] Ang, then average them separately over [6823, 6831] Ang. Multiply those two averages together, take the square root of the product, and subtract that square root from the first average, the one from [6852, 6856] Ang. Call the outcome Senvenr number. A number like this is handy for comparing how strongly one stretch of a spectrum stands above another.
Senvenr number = -0.10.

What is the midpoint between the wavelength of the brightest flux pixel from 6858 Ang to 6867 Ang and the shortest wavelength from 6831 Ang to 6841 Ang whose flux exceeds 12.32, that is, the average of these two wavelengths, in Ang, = 6847.7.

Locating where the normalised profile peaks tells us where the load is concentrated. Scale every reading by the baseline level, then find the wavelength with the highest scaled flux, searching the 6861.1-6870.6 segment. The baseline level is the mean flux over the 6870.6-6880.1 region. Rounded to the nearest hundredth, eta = 6863.47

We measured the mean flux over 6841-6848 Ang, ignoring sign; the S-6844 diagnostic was 12.5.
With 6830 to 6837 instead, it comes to 12.4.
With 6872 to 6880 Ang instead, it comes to 12.1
